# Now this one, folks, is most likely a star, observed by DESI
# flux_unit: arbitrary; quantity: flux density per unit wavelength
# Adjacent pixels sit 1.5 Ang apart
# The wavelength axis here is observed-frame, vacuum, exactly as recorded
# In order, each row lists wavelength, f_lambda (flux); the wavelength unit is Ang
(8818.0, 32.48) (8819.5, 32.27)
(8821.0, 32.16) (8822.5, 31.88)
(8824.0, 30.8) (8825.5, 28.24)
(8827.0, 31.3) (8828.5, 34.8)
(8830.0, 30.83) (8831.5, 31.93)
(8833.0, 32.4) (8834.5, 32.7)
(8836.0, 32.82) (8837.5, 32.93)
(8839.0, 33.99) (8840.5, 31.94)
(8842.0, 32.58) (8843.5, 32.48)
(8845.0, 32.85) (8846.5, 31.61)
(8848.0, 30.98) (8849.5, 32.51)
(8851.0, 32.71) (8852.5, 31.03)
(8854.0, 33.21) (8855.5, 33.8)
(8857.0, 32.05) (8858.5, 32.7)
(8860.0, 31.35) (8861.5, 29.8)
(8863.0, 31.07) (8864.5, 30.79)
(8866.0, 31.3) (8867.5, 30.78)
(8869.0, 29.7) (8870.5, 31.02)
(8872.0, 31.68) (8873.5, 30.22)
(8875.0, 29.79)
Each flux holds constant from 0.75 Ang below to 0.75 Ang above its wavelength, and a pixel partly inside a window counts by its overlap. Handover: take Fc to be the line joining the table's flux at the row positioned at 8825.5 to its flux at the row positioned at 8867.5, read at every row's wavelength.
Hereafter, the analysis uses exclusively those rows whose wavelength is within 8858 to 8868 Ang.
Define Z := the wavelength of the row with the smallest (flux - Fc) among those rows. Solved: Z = 8861.5 Ang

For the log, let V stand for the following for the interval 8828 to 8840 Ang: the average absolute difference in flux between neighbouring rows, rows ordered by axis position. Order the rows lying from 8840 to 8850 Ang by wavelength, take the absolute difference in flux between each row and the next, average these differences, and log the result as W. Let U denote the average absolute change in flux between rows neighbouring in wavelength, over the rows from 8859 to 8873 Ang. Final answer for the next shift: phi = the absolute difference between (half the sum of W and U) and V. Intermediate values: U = 0.9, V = 1.02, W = 0.75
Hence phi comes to 0.19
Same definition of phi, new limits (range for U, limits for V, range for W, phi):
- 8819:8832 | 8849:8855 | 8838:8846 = 0.02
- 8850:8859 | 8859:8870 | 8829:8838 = 0.03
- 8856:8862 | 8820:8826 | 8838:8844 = 0.25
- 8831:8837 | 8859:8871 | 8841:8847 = 0.50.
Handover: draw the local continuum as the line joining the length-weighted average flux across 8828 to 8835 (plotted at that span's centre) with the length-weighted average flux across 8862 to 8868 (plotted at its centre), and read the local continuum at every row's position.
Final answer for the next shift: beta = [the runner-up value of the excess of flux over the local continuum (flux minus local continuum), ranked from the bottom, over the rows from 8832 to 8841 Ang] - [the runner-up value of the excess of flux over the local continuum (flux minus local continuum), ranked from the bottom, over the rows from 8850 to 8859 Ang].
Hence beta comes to -0.7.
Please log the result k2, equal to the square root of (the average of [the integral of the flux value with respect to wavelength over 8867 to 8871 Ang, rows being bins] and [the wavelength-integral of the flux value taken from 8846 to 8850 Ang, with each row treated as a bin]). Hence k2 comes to 11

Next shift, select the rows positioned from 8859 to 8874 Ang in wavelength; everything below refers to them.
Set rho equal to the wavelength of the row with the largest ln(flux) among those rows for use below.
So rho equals 8872.0 Ang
